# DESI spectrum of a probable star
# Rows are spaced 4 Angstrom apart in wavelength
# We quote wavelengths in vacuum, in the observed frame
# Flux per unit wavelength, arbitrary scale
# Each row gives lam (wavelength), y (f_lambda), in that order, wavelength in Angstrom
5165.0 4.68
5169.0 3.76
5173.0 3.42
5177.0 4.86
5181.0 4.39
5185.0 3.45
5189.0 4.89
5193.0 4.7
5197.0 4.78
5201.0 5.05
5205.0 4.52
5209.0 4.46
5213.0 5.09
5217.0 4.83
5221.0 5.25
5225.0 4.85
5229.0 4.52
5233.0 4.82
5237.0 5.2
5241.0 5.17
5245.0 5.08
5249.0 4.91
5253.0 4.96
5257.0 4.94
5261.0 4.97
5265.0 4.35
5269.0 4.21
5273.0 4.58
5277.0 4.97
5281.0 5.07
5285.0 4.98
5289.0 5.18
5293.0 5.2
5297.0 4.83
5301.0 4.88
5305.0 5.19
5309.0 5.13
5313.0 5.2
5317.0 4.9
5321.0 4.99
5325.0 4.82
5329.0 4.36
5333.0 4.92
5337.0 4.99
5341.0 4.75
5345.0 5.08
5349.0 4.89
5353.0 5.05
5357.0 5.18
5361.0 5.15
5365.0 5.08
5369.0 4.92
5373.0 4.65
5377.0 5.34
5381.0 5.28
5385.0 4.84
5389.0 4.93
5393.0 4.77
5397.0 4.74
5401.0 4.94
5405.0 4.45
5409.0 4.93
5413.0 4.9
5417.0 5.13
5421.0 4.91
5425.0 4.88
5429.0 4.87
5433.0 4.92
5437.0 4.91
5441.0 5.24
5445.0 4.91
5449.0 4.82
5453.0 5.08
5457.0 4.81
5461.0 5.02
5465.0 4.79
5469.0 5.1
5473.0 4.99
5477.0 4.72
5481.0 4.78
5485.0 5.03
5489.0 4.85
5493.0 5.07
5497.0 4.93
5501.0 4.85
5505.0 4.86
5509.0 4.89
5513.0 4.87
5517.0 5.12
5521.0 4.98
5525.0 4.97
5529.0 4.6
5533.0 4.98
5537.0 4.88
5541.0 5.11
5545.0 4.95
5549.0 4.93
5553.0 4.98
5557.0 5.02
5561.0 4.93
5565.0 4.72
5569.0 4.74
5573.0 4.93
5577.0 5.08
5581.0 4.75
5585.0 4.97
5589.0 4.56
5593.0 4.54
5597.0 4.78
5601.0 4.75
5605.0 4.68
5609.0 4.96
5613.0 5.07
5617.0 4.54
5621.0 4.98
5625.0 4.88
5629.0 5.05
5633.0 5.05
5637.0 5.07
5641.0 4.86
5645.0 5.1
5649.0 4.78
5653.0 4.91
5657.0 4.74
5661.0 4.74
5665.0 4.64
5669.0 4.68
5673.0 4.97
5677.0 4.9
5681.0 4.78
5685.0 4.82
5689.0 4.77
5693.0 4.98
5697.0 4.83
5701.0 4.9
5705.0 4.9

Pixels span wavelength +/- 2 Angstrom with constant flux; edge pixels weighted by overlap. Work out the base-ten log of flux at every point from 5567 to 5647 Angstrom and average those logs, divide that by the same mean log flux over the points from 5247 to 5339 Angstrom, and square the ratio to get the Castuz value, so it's 0.99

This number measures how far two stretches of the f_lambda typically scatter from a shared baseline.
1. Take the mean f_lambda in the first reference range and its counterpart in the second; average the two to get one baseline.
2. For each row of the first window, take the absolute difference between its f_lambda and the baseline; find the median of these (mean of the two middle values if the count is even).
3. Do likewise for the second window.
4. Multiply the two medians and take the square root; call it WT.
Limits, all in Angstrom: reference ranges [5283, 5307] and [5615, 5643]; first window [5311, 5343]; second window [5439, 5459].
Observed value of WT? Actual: 0.140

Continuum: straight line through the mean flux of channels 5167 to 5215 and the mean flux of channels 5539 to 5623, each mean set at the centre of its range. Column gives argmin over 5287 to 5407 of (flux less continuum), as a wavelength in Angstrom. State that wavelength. 5329.0 Angstrom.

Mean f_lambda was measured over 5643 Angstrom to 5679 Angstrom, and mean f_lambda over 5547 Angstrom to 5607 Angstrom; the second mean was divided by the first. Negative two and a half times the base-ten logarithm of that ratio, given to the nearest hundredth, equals 0.00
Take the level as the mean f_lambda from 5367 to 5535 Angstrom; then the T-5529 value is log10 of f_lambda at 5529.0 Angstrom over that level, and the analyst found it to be -0.029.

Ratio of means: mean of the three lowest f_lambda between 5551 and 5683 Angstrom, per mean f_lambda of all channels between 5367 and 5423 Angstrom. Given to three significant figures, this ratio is 0.926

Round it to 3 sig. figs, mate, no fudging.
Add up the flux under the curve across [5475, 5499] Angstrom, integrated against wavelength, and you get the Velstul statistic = 118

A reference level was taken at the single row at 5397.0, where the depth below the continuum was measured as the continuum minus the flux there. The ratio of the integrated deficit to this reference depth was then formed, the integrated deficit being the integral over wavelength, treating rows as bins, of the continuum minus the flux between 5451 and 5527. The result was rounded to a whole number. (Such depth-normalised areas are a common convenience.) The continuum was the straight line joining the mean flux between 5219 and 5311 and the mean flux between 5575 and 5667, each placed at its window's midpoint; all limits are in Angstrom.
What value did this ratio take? -28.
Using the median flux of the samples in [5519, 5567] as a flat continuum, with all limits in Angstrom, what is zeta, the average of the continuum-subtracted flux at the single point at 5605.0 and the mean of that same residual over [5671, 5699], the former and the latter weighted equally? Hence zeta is -0.19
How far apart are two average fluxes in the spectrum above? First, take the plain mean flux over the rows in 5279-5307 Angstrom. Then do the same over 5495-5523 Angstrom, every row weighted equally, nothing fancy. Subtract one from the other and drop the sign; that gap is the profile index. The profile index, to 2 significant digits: 0.12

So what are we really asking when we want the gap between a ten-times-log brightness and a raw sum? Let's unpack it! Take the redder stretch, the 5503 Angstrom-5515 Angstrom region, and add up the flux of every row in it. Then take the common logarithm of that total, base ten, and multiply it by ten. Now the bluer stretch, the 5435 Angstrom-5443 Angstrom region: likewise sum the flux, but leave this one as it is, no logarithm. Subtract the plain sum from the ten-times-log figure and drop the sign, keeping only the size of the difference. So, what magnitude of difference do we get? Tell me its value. 1.5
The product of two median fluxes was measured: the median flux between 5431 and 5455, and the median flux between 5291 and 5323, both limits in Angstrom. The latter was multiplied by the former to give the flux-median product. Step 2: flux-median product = 24.9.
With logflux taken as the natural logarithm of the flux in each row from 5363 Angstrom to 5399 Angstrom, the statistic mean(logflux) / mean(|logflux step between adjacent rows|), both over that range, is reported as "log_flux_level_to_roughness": 33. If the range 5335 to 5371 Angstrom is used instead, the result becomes 49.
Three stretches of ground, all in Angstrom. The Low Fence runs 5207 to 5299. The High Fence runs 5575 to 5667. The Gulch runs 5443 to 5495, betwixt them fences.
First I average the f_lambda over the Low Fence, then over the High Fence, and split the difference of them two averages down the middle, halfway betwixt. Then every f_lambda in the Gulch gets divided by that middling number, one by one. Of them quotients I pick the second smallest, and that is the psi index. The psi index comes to 0.982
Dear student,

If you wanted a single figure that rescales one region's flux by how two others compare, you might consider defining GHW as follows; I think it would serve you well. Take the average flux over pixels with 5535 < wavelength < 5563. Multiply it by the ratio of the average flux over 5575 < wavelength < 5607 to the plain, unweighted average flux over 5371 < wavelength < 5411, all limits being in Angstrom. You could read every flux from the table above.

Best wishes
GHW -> 4.85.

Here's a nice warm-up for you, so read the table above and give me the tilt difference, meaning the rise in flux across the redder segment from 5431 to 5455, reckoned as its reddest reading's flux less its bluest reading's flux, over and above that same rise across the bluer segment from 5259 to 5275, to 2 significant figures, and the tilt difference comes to 0.55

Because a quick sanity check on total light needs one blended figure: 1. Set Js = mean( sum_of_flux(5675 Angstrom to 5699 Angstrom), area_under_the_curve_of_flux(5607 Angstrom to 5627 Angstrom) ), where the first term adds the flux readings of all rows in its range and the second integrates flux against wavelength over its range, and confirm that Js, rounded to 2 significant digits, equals 63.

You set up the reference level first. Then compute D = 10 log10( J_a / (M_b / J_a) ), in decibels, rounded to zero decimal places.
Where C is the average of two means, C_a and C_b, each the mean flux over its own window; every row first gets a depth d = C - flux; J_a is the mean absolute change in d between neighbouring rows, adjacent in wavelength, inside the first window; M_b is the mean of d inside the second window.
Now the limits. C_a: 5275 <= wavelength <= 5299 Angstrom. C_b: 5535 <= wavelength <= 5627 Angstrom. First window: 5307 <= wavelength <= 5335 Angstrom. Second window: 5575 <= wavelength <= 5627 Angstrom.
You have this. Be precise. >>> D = -3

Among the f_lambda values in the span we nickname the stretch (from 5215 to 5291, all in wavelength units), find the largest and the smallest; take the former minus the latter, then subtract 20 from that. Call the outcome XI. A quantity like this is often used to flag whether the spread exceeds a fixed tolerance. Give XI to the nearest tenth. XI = -19.0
